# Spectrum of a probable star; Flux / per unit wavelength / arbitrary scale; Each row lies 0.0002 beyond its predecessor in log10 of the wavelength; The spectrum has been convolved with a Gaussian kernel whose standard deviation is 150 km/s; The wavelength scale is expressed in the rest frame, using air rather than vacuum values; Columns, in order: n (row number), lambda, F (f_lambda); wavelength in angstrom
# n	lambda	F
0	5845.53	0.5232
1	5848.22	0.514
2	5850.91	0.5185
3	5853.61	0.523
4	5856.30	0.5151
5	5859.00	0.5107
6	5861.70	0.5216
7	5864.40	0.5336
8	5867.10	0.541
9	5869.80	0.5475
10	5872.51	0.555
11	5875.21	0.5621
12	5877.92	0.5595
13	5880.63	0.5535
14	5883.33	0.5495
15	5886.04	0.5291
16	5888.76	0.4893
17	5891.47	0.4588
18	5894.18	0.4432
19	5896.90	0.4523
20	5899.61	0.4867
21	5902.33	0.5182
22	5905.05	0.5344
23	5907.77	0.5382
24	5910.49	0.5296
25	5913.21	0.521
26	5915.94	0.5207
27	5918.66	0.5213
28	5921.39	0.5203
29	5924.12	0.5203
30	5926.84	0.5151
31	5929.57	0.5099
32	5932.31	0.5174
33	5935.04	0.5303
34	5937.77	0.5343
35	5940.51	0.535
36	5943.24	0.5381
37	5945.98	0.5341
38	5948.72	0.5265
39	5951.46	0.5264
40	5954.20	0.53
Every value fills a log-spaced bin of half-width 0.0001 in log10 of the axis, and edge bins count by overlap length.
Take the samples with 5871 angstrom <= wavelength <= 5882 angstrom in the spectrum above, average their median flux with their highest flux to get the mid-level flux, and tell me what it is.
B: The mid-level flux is 0.560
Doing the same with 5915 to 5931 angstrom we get 0.521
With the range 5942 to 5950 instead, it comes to 0.536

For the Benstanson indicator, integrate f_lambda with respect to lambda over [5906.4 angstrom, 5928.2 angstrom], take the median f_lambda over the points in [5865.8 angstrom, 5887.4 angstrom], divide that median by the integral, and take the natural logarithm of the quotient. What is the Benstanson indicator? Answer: -3.03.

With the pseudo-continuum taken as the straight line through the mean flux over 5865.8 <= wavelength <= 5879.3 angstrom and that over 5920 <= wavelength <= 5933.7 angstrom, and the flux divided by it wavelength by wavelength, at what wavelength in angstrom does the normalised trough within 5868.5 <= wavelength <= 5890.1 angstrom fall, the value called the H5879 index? 5888.76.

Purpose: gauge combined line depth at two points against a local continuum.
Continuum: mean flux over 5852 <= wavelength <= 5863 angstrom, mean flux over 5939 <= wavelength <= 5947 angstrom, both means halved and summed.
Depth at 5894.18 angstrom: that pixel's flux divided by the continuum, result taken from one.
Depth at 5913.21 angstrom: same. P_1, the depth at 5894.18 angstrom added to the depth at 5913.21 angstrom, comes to 0.17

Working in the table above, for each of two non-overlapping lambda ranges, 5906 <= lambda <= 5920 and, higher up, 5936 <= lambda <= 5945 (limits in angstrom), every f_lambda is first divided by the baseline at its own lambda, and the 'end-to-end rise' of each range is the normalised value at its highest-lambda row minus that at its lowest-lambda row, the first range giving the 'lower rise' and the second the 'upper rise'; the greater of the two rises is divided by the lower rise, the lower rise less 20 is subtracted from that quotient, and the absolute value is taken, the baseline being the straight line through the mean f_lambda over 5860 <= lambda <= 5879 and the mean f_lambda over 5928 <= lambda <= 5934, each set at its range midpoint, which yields 19.4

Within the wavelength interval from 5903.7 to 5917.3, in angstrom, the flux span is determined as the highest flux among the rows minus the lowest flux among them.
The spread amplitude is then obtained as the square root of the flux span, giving 0.132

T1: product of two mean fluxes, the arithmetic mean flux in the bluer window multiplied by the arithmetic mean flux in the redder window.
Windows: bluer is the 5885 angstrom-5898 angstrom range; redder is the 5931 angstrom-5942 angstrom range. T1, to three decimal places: 0.251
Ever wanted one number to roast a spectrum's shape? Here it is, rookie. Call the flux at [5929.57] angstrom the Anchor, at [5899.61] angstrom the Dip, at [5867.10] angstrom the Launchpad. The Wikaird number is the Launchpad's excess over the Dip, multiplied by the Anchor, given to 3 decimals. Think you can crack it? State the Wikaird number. 0.028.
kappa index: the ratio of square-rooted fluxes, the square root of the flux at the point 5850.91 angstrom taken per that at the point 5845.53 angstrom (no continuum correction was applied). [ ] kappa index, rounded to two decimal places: 1.00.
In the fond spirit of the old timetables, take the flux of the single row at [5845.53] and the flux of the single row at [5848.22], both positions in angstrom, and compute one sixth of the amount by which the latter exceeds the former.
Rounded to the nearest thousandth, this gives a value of -0.002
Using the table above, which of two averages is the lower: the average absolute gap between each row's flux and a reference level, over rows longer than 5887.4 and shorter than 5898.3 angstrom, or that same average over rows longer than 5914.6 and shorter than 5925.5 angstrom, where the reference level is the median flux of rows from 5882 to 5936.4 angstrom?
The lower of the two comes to 0.000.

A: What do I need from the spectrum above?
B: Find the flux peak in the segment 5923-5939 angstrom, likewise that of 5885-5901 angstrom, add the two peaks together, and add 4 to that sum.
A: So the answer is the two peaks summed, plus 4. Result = 5.063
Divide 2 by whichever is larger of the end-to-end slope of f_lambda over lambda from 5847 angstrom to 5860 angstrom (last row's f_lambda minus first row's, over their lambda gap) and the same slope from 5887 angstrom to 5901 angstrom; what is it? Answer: -8346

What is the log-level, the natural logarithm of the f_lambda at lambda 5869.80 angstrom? -0.602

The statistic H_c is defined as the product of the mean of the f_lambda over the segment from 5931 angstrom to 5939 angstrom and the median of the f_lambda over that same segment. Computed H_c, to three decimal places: 0.280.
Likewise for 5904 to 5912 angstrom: 0.285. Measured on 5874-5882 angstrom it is 0.312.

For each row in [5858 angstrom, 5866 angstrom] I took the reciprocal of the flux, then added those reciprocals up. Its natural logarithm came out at 1.75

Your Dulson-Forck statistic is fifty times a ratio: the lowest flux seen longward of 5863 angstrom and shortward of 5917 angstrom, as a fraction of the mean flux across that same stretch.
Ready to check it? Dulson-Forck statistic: 43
